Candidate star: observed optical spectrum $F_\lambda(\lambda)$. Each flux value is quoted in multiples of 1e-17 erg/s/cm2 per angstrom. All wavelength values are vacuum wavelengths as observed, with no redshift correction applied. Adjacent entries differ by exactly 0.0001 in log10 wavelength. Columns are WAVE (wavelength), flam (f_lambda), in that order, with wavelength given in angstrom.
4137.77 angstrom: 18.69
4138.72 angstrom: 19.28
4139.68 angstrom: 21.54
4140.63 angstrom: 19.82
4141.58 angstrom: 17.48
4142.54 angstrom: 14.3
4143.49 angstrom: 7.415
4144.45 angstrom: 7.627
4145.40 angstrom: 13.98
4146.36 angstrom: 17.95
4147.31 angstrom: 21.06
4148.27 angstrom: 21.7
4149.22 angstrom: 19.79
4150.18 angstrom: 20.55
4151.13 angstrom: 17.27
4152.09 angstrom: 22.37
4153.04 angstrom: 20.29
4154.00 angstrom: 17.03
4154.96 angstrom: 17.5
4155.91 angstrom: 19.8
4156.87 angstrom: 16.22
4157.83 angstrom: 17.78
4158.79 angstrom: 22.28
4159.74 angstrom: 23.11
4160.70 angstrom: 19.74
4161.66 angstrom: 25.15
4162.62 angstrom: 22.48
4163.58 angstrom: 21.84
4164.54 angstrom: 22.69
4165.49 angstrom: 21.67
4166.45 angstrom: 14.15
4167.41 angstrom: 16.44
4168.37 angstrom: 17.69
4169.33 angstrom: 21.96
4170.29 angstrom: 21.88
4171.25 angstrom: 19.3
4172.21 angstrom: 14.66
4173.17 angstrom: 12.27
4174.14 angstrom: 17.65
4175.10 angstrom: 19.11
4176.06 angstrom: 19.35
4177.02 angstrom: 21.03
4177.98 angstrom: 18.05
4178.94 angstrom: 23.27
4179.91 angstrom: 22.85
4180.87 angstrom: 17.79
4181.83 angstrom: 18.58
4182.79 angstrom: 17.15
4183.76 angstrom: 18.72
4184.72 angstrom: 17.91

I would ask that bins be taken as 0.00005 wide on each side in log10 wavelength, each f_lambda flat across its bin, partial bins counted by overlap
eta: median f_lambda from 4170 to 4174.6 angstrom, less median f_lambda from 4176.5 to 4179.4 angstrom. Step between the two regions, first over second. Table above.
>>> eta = -3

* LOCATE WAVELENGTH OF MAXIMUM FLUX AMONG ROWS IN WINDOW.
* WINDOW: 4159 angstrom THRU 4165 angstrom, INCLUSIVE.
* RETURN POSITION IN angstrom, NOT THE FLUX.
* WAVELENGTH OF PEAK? 4161.66 angstrom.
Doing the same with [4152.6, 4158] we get 4153.04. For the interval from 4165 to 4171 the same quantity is 4169.33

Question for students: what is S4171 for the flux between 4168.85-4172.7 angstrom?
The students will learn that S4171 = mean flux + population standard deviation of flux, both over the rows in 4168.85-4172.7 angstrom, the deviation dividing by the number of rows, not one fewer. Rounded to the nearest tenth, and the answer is 22.4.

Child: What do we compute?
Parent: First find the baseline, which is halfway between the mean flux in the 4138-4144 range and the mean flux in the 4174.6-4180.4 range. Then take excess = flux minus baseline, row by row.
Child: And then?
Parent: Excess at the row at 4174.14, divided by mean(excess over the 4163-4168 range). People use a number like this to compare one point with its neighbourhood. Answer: -1.3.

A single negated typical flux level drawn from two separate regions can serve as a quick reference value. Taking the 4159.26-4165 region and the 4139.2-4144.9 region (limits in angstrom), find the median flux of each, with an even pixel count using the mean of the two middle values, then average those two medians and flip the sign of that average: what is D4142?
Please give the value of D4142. -19.2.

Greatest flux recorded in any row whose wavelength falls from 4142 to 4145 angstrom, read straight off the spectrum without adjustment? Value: 14.3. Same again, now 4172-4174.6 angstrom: 17.65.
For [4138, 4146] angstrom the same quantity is 21.54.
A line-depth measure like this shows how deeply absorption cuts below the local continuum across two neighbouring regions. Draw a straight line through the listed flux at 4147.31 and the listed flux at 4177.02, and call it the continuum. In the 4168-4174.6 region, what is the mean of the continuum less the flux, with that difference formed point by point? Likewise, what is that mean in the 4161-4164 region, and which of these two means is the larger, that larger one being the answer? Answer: 3.1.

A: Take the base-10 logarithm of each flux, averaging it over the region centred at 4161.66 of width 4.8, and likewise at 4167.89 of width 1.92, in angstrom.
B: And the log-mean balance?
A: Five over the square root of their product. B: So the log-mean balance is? 3.88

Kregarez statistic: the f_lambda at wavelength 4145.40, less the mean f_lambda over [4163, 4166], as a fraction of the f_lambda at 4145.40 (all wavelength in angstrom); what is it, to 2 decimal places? -0.58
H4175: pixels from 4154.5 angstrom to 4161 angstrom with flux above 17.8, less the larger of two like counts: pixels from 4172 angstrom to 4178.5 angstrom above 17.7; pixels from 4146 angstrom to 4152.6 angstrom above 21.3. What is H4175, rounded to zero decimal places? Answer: 0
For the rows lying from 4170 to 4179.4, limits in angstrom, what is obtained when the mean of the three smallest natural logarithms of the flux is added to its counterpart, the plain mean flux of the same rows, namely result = 21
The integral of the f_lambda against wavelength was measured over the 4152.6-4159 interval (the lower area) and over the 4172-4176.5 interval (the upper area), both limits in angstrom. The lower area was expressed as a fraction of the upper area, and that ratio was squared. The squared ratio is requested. 2.5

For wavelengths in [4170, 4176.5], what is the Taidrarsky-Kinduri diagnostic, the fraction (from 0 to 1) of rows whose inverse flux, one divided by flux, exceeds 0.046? 0.86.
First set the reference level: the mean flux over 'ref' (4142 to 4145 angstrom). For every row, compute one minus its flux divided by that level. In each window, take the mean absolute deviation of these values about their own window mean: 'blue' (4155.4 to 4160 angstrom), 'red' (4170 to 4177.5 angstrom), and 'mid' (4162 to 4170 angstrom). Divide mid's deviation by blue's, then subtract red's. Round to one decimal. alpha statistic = 1.0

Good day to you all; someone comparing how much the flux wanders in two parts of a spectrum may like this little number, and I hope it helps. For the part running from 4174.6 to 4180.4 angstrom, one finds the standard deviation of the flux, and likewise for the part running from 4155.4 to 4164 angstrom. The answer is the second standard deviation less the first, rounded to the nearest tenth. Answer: 0.7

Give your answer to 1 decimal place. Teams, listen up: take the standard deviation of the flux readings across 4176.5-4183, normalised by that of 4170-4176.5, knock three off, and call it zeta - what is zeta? -2.2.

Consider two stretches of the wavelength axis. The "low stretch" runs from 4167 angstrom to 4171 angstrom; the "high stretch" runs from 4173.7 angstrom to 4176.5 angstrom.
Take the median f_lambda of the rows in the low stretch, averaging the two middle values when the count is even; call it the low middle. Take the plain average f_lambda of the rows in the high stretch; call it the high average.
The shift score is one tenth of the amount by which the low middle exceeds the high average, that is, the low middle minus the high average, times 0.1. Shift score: 0.11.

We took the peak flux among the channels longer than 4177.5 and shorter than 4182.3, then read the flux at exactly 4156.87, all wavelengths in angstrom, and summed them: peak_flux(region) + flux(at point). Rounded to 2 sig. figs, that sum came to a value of 39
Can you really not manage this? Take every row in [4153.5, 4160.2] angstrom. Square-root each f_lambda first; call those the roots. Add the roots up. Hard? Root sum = 30.5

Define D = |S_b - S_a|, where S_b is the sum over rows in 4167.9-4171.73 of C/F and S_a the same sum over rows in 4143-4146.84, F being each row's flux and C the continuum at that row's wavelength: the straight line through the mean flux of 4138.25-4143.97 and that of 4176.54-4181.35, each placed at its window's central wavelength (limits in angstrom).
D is 2.8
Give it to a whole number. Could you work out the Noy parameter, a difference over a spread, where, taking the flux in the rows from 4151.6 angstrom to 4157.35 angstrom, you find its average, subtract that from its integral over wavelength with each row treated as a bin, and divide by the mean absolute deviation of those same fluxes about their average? 46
